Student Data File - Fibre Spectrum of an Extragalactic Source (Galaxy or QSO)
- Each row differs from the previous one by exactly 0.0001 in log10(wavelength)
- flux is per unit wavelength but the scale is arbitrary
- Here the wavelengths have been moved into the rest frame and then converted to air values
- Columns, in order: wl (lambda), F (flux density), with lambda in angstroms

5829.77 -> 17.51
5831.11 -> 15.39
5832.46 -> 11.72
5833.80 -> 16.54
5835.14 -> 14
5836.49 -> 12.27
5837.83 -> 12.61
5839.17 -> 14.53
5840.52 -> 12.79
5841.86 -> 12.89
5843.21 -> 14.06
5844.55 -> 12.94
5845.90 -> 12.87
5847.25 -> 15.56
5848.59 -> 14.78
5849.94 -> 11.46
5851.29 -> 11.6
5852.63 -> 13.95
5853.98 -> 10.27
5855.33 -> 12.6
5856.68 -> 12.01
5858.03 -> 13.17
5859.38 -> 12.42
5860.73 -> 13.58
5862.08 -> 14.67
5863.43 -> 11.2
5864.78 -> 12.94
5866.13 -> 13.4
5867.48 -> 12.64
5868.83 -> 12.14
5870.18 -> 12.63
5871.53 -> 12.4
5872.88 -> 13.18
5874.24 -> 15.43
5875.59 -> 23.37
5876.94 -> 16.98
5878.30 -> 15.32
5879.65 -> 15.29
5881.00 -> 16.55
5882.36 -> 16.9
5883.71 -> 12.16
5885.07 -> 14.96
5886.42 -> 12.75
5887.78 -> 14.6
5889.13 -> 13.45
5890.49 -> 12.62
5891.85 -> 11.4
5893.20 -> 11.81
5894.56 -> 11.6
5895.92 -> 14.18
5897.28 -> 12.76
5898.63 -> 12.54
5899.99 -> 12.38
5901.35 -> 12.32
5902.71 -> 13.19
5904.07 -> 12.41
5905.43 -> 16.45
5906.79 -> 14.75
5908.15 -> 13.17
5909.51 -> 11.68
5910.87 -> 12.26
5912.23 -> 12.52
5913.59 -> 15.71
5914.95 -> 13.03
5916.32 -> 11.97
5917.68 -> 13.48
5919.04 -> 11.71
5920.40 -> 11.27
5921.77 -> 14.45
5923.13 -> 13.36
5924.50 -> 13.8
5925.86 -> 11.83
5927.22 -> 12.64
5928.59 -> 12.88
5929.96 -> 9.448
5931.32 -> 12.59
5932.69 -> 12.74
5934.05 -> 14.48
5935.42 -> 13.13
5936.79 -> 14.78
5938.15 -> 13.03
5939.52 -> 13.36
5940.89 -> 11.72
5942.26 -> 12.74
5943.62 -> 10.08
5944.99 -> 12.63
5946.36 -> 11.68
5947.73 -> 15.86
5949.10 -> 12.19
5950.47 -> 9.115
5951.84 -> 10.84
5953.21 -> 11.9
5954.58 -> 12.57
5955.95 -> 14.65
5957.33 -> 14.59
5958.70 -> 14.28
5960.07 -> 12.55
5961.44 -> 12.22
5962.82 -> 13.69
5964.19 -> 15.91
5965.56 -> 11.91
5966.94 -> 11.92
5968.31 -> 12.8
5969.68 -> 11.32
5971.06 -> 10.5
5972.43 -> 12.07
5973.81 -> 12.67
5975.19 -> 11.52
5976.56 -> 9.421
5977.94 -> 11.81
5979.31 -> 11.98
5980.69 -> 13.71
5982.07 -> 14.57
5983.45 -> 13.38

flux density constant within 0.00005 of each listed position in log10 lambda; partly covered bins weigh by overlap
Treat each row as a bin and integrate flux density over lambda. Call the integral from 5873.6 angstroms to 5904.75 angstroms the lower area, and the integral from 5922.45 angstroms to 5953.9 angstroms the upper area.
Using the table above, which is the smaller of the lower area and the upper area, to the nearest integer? 392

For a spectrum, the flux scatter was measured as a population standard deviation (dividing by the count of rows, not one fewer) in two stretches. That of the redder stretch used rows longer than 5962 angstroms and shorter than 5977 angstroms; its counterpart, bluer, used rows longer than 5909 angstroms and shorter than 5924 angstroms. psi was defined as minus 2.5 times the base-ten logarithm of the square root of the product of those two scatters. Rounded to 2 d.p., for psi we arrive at -0.39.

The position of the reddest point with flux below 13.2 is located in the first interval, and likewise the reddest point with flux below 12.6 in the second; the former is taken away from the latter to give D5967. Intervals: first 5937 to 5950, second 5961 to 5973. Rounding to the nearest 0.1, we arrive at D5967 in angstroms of 23.3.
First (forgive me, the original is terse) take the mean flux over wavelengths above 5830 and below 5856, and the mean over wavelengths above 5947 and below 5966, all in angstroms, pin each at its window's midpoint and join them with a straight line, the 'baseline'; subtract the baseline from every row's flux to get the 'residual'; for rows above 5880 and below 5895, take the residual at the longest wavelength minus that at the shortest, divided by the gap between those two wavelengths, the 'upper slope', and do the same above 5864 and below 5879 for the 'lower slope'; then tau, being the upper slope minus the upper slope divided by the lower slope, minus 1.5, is 0.2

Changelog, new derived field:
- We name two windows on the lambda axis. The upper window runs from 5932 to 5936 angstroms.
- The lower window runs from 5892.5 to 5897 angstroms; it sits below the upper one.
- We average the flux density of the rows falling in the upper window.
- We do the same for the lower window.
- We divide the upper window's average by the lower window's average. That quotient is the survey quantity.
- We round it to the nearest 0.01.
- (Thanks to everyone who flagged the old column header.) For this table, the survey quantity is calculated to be 1.07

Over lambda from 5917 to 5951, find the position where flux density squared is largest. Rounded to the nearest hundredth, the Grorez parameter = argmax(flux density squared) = 5947.73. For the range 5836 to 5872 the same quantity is 5847.25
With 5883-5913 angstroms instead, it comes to 5905.43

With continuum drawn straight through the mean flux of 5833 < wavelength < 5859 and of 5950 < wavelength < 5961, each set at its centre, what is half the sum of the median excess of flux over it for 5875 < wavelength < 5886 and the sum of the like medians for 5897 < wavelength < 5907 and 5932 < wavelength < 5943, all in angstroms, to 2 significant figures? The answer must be 1.5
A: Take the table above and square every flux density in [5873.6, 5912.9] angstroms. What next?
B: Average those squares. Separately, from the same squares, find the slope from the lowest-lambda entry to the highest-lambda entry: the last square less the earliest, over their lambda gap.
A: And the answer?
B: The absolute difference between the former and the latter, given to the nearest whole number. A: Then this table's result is 204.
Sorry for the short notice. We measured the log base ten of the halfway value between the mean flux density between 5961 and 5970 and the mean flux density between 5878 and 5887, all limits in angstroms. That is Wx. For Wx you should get 1.14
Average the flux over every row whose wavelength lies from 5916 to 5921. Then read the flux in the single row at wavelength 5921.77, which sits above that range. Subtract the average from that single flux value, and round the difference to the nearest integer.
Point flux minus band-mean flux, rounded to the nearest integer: 2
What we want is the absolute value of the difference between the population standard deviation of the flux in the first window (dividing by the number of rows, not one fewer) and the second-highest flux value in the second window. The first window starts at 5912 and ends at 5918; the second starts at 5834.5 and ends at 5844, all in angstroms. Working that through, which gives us 12.8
